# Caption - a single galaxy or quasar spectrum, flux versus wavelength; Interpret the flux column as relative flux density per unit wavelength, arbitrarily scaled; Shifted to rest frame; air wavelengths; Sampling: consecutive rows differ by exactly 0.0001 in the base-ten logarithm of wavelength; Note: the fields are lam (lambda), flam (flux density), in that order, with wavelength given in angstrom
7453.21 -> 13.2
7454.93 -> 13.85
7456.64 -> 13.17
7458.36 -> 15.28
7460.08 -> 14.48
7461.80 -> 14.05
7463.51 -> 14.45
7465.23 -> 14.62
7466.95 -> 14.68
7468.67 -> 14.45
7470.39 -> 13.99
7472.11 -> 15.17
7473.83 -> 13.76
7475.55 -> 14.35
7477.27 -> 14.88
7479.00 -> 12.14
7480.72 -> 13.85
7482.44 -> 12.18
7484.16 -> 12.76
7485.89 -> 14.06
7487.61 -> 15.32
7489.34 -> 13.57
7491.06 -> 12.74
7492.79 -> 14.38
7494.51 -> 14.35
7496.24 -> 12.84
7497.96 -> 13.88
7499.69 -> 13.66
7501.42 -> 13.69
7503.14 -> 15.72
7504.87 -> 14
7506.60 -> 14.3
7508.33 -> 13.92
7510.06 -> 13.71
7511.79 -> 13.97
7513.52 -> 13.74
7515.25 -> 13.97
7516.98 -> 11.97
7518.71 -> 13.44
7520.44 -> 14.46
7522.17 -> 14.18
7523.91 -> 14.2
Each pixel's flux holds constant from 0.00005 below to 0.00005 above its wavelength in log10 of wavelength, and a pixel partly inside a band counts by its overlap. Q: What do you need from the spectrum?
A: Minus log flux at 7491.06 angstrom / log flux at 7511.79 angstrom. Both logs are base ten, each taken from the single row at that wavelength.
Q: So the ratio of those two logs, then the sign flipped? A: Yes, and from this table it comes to -0.97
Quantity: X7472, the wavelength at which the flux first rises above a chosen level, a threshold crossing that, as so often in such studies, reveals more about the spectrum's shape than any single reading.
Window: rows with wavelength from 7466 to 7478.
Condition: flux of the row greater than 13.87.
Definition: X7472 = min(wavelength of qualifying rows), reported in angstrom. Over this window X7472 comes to 7466.95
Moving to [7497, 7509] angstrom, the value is 7497.96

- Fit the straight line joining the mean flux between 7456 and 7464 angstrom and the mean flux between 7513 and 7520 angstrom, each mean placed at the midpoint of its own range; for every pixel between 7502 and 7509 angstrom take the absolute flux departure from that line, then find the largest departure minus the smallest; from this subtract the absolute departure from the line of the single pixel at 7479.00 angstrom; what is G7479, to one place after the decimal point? -0.1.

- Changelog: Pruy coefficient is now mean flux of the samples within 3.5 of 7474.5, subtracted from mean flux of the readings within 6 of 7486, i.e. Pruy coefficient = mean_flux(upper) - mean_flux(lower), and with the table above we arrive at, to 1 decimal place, -1.0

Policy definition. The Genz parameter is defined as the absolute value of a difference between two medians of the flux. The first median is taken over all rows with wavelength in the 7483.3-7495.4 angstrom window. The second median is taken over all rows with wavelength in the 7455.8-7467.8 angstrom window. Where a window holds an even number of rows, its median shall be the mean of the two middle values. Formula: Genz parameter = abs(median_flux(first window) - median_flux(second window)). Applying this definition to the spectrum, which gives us 0.42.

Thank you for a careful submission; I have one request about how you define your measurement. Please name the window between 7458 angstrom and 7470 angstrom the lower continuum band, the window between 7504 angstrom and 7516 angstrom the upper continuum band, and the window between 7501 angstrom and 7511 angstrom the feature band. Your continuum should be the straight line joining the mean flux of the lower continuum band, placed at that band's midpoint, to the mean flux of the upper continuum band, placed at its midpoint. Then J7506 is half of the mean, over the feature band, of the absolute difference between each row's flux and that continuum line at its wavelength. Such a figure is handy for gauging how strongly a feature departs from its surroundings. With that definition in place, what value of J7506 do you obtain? 0.22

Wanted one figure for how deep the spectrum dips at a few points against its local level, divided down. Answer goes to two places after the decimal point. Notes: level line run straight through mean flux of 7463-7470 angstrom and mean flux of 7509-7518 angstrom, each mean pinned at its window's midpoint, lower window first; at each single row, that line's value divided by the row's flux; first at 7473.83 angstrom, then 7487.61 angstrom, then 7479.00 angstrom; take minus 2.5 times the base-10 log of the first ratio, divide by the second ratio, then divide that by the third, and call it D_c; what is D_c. -0.04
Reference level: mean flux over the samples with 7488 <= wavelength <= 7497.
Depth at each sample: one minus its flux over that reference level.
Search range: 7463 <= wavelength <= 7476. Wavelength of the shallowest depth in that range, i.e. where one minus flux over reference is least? 7472.11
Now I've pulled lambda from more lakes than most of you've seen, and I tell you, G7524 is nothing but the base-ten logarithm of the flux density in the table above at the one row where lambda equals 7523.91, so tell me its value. 1.15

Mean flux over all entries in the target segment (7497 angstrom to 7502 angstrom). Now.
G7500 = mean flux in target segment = 13.7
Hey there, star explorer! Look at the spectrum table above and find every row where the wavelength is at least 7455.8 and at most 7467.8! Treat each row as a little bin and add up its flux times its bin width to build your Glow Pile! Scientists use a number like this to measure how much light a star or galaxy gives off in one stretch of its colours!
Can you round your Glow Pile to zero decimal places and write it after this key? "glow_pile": 173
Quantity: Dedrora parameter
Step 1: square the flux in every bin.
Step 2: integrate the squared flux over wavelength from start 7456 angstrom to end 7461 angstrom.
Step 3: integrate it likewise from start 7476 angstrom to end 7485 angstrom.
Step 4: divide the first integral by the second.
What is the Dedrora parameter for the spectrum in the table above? 0.7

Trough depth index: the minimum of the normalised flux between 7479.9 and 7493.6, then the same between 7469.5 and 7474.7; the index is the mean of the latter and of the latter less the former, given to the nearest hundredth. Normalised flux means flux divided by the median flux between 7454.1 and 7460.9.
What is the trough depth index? 0.54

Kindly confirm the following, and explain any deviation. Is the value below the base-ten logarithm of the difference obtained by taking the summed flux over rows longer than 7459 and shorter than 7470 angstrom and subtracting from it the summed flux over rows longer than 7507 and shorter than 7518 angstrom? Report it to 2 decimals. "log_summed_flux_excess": 0.74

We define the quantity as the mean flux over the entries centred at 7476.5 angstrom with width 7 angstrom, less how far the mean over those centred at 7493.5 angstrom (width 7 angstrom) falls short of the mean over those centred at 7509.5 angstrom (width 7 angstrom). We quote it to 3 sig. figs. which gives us 13.4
